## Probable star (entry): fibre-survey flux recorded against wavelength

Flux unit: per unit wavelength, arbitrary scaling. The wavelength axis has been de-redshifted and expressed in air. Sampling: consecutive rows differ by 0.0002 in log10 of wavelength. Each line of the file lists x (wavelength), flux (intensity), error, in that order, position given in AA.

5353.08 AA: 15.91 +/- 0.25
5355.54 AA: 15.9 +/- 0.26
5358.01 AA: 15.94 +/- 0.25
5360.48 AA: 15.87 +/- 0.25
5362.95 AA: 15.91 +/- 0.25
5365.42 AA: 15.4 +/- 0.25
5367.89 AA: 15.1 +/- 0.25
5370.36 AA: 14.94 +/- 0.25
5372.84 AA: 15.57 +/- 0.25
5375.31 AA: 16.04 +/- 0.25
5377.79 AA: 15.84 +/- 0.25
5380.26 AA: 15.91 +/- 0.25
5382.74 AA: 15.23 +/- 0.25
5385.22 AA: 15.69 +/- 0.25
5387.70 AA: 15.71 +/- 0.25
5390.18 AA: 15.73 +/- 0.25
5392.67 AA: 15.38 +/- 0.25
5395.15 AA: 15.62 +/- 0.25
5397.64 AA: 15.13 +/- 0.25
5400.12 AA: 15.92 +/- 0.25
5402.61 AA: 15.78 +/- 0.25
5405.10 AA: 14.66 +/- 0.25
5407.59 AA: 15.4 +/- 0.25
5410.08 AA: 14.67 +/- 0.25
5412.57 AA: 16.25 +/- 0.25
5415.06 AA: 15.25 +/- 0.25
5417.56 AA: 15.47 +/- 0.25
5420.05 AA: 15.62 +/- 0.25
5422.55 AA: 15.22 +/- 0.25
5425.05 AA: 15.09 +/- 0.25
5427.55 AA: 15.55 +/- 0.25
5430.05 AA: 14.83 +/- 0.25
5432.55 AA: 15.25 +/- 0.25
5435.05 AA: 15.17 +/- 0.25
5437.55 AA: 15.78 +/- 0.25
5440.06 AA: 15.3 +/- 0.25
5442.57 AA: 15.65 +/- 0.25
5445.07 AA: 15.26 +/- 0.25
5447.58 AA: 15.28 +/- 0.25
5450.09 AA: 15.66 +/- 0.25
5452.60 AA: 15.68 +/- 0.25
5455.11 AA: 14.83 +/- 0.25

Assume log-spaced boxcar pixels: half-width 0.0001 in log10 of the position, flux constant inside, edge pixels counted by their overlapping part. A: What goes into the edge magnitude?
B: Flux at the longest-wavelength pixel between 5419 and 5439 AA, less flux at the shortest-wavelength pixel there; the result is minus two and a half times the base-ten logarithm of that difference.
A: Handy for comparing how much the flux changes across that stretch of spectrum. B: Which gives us 2.0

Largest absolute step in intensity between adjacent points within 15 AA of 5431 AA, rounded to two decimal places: 0.72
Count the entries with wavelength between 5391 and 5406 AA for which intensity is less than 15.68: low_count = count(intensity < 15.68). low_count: 4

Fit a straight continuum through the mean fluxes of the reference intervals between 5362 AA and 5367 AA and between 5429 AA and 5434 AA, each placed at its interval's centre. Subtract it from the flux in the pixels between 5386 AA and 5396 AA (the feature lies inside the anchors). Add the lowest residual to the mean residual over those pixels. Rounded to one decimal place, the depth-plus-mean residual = 0.2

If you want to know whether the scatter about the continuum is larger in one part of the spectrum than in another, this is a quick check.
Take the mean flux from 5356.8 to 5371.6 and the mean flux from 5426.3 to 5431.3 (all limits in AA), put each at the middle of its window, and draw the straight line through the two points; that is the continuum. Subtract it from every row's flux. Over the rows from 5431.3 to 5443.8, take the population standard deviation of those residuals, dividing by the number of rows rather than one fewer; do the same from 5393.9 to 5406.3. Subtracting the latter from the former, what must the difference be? -0.21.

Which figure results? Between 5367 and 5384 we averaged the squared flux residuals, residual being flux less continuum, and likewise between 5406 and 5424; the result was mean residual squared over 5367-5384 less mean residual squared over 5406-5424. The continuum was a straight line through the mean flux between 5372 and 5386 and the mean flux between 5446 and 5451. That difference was -0.02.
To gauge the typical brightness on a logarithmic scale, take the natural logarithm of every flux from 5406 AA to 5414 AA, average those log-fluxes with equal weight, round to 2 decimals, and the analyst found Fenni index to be 2.74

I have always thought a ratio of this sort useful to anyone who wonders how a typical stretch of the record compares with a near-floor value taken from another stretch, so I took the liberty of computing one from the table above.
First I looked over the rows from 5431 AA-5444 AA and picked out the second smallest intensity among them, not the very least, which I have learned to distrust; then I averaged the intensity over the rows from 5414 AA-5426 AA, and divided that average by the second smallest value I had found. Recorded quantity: 1.01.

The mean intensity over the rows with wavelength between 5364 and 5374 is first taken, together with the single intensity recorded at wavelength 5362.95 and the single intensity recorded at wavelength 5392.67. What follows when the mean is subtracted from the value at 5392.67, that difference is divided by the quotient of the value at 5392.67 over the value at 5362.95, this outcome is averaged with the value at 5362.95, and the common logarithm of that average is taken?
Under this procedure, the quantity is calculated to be 0.904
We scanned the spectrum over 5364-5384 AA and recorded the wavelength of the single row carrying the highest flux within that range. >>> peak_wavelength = 5375.31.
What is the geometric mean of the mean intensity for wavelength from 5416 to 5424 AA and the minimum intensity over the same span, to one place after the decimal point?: 15.3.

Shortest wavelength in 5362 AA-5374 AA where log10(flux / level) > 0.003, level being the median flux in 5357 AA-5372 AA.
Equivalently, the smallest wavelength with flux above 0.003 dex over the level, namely 5362.95 AA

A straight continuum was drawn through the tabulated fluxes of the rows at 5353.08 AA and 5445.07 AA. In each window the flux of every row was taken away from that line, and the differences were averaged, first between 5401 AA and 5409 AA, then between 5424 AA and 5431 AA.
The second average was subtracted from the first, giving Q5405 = 0.0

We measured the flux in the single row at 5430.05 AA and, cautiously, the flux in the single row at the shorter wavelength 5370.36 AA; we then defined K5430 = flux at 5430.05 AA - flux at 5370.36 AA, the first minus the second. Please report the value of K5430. -0.11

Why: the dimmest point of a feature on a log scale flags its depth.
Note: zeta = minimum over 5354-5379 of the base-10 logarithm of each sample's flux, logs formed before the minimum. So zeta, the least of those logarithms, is 1.174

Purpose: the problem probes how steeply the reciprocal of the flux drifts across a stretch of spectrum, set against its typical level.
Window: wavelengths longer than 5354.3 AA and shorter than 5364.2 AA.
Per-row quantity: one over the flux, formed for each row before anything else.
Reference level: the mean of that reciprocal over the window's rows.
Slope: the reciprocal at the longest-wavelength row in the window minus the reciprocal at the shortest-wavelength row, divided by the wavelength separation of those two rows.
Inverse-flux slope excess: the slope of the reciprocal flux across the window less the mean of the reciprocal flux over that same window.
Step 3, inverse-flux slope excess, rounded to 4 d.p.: -0.0629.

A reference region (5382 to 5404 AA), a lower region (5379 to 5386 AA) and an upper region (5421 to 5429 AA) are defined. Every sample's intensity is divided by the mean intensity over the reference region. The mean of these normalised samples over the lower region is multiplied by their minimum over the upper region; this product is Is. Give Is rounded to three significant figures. 0.971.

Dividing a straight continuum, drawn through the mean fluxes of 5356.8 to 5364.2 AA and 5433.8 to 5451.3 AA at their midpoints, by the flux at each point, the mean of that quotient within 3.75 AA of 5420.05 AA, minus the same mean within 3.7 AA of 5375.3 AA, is 0.008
